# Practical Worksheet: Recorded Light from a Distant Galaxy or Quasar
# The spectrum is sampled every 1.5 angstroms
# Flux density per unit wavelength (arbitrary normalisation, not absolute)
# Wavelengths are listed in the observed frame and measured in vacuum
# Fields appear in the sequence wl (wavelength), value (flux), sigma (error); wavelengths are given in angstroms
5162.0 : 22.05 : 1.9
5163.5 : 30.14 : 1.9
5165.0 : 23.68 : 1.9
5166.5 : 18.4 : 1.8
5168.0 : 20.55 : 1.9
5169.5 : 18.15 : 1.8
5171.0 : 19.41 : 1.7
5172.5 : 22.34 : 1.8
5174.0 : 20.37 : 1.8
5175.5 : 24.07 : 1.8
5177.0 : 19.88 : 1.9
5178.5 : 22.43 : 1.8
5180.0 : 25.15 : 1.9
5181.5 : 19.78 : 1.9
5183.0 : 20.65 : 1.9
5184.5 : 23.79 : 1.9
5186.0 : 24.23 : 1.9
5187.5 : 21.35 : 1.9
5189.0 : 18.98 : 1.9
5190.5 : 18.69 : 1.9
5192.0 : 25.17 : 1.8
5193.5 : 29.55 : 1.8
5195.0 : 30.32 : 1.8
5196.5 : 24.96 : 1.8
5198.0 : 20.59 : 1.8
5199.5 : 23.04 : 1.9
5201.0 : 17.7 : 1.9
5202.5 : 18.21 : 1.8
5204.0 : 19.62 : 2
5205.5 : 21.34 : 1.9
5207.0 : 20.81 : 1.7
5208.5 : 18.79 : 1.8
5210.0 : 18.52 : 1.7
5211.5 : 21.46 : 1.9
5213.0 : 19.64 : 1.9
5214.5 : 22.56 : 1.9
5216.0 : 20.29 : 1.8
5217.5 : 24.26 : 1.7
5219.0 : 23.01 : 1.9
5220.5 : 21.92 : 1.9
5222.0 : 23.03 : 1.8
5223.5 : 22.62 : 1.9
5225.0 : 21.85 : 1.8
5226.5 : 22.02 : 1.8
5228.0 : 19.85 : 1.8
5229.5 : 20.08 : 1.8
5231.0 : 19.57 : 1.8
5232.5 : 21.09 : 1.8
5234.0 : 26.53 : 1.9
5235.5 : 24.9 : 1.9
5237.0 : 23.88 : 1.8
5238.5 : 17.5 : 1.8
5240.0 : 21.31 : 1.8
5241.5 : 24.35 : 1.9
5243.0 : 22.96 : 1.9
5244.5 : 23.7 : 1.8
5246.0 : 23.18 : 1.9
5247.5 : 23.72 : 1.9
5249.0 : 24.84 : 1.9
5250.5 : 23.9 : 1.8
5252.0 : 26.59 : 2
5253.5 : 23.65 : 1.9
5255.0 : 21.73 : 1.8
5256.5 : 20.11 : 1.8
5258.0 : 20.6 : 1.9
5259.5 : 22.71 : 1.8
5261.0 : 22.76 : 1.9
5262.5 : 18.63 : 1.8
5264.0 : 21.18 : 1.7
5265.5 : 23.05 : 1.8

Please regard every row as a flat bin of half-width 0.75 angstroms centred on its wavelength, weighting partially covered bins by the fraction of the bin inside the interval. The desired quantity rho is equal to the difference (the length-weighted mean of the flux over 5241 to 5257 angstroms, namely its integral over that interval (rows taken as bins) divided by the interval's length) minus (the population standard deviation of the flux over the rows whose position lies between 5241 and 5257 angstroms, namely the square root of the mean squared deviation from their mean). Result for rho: 22.0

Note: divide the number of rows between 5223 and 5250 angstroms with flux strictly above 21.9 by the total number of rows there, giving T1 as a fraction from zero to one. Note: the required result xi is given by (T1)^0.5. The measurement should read 0.78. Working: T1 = 0.61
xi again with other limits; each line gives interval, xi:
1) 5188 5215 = 0.58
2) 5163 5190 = 0.67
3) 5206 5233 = 0.62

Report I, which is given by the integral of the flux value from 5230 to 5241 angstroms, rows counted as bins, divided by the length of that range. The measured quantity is 22.1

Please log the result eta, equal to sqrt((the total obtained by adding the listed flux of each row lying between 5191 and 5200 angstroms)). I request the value 12.4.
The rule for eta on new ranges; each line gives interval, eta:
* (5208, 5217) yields 11.0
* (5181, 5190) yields 11.3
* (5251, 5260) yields 11.6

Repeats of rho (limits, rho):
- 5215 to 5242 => 19.9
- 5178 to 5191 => 19.5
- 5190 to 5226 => 18.9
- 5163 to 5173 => 17.7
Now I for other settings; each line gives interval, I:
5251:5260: 22.6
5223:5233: 21.0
